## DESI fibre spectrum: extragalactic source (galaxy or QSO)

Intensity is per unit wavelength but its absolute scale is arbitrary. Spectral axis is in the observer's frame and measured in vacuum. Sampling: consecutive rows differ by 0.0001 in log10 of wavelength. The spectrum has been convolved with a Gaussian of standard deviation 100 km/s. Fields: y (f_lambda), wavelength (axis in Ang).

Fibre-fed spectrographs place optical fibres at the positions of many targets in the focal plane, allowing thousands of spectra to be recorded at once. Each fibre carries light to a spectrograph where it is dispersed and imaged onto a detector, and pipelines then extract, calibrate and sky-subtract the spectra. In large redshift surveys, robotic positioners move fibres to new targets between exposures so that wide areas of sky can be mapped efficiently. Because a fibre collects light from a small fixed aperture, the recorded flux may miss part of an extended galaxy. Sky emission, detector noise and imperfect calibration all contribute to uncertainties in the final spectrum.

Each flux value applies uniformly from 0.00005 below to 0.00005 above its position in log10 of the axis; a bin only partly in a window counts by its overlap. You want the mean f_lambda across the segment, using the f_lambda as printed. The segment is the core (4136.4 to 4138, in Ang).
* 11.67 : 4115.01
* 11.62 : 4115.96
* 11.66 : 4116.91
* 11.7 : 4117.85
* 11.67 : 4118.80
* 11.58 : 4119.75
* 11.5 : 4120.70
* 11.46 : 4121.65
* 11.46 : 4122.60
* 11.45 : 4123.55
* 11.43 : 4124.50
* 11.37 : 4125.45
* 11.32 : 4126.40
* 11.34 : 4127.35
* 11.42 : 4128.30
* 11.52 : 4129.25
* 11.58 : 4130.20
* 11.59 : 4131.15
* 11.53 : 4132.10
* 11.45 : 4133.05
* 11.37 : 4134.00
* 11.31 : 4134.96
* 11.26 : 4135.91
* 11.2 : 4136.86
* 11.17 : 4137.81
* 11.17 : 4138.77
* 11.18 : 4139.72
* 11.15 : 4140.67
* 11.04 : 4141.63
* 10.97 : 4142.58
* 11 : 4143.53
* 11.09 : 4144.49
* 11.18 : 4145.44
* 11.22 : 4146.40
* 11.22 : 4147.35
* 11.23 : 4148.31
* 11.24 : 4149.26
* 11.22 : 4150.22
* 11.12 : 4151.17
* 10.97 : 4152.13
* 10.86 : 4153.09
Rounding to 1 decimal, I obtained 11.2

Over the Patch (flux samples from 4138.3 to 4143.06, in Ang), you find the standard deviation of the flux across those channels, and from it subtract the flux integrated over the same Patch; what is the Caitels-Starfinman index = -52.8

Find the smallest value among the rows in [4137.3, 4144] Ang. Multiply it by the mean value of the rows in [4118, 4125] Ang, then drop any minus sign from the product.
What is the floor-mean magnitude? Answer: 126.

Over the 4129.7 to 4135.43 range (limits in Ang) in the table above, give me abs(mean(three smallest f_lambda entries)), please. 11.4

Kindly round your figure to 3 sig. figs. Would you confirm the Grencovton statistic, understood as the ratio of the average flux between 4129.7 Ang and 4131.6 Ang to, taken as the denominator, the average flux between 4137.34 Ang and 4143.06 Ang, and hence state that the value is 1.04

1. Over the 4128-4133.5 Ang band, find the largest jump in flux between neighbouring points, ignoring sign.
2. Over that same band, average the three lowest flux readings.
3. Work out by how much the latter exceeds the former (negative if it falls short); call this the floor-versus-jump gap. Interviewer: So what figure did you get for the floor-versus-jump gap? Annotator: 11.4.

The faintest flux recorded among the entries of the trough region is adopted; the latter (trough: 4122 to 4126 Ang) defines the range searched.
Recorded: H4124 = 11.37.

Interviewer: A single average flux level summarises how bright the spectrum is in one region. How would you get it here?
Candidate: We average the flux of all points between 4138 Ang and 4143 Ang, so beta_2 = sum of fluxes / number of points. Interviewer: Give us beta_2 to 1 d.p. 11.1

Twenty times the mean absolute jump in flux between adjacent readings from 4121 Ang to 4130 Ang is 0.85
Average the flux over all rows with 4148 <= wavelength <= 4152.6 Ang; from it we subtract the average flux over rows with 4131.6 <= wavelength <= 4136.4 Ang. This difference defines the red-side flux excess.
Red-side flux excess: -0.23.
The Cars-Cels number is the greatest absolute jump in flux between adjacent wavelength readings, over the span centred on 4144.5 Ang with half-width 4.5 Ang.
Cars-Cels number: 0.110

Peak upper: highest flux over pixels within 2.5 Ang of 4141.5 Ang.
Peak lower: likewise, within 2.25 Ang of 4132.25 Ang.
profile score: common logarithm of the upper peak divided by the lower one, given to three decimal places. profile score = -0.016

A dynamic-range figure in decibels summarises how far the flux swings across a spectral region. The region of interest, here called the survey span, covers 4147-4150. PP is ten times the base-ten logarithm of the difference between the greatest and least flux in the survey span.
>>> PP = -17.0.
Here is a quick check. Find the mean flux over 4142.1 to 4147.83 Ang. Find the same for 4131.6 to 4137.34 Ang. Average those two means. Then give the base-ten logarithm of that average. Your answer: 1.051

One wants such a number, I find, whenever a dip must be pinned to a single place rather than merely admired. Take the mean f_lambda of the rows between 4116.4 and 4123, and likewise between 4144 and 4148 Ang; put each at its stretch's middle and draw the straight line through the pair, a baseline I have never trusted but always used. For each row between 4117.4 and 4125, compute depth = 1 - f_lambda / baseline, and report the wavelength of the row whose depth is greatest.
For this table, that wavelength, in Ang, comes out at 4121.65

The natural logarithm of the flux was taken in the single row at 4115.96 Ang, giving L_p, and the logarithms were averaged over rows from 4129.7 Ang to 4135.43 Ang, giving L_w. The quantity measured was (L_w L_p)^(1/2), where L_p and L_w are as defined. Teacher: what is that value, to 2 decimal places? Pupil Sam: 2.45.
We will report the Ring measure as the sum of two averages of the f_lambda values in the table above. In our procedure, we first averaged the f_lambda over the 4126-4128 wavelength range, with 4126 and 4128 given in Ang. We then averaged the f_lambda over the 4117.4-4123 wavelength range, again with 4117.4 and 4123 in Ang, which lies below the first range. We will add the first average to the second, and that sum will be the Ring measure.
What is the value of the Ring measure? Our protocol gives 22.9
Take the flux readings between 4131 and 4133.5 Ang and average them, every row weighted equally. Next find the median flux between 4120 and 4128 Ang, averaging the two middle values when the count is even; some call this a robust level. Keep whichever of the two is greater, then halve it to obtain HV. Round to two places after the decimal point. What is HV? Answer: 5.76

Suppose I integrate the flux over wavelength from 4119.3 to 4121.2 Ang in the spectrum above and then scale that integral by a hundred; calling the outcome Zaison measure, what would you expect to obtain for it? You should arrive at 2190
